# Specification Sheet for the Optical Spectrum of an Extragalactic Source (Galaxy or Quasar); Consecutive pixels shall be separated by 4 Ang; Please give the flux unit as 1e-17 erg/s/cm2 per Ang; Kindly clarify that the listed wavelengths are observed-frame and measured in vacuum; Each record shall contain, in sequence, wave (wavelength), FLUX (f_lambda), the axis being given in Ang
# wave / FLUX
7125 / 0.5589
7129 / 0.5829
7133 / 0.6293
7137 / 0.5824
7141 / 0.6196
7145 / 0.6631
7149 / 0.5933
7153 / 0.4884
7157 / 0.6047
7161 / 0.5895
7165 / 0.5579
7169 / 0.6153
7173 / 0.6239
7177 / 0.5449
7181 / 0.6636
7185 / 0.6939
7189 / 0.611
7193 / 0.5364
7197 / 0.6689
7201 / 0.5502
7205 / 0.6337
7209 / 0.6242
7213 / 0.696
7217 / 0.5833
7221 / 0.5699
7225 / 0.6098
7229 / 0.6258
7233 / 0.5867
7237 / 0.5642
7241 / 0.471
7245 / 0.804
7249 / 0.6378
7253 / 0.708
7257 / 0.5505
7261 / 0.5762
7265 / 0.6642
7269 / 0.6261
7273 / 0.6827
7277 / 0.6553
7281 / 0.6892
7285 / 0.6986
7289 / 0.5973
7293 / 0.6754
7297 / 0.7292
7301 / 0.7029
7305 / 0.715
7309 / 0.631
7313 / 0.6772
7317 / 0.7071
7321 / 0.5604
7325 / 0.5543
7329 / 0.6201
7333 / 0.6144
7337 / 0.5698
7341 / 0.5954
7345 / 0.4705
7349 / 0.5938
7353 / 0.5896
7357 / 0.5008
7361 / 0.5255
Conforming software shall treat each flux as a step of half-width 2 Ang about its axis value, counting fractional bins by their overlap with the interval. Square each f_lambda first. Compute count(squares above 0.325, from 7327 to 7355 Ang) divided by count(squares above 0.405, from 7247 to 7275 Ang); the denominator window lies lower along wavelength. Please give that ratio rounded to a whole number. 1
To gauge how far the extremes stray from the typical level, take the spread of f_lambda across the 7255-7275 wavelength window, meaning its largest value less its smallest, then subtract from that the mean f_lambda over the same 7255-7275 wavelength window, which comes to -0.488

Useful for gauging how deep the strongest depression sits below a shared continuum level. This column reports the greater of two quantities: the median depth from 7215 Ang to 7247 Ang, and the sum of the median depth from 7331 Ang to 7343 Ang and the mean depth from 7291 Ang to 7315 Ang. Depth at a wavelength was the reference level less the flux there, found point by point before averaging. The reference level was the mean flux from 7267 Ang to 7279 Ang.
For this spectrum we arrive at 0.070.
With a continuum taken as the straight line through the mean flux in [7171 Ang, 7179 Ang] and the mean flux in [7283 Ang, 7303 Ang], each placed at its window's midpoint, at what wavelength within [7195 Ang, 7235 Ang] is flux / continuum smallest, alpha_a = 7201 Ang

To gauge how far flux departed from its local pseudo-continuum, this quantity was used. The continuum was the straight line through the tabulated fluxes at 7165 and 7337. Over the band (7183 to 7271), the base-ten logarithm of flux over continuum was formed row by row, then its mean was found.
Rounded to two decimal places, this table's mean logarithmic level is 0.04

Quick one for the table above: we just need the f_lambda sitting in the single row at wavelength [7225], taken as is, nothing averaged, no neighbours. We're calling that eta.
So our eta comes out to 0.6098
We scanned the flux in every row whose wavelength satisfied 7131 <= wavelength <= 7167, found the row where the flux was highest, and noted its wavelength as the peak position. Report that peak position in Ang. 7145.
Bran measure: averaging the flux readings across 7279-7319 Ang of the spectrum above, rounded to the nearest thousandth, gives 0.682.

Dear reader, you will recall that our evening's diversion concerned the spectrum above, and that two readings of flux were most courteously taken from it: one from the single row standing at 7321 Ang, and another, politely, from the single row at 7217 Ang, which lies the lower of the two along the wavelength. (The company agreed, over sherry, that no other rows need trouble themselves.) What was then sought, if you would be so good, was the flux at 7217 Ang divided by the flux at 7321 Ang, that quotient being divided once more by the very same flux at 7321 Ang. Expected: 1.86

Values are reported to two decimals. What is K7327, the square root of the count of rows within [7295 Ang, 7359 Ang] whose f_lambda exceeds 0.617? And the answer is 2.65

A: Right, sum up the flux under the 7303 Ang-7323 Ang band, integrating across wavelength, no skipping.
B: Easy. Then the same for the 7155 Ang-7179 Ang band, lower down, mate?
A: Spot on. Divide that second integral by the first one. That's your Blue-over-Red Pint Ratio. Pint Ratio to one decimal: 1.1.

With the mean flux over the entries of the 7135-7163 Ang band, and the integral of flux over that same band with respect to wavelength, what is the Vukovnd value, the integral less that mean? 16.0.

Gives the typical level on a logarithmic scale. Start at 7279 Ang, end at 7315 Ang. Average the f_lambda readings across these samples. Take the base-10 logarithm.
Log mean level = -0.168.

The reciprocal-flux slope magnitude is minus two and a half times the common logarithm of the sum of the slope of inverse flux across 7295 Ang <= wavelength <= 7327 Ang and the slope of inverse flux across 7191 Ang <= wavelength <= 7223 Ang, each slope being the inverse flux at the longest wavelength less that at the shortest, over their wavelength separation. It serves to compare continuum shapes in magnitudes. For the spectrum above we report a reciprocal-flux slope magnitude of 4.8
